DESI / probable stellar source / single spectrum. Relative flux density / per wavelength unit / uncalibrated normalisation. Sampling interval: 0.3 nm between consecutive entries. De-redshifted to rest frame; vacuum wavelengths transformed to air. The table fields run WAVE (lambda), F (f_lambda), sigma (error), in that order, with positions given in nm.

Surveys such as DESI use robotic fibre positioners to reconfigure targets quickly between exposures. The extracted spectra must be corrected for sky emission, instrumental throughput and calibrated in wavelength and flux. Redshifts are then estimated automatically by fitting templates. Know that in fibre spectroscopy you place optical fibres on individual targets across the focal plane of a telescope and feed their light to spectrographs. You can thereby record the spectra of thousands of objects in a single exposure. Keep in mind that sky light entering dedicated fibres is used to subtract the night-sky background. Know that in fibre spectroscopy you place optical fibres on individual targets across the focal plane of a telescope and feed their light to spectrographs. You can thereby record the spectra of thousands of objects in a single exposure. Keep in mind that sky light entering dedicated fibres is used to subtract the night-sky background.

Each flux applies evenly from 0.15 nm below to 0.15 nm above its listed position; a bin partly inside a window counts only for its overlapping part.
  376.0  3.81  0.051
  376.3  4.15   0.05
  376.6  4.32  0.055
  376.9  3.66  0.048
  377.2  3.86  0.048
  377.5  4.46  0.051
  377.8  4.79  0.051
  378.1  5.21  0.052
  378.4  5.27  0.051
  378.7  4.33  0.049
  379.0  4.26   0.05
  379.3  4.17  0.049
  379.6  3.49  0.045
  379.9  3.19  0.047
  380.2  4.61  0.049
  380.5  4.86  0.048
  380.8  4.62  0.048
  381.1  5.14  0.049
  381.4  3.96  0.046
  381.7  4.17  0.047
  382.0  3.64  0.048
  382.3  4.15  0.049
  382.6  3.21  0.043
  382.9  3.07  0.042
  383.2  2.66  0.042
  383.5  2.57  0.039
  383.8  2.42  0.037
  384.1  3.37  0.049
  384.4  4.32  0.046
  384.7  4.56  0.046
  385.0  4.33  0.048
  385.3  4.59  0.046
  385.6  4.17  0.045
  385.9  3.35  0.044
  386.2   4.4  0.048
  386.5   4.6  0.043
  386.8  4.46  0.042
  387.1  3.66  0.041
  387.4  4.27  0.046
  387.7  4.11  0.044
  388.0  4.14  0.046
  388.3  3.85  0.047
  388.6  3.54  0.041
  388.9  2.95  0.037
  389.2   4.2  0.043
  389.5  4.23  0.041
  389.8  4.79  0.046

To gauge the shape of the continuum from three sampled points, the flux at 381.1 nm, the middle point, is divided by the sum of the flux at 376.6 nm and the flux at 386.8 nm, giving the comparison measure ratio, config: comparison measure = 0.59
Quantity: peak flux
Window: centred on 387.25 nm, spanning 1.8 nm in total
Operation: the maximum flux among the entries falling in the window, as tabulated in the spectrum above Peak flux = 4.6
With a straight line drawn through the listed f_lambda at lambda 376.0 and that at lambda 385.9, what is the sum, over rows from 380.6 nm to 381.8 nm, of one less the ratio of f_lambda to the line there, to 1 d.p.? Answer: -1.0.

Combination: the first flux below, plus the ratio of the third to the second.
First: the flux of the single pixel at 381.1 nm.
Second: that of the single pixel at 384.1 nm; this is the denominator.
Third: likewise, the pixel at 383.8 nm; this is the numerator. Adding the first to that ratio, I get 5.86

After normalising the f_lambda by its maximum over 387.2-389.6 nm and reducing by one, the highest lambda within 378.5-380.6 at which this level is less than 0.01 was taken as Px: 379.9 nm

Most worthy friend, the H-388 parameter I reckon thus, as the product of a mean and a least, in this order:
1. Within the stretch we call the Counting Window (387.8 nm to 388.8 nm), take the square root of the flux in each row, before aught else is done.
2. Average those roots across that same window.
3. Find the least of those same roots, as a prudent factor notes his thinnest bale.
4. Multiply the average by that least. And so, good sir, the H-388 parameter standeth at 3.7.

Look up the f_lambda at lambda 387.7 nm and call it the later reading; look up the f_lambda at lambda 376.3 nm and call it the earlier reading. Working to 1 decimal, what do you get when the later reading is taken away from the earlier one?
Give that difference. 0.0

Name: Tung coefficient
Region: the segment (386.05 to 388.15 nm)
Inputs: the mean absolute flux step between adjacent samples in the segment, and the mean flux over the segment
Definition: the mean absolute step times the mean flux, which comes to 1.4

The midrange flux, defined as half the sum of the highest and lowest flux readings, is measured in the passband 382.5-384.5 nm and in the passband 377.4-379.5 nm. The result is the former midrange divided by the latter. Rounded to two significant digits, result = 0.71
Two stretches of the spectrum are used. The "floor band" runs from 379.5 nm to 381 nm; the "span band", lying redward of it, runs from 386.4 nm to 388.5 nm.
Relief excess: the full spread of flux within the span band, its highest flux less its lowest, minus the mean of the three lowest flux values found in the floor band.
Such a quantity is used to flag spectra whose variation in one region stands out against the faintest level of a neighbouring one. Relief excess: -2.8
